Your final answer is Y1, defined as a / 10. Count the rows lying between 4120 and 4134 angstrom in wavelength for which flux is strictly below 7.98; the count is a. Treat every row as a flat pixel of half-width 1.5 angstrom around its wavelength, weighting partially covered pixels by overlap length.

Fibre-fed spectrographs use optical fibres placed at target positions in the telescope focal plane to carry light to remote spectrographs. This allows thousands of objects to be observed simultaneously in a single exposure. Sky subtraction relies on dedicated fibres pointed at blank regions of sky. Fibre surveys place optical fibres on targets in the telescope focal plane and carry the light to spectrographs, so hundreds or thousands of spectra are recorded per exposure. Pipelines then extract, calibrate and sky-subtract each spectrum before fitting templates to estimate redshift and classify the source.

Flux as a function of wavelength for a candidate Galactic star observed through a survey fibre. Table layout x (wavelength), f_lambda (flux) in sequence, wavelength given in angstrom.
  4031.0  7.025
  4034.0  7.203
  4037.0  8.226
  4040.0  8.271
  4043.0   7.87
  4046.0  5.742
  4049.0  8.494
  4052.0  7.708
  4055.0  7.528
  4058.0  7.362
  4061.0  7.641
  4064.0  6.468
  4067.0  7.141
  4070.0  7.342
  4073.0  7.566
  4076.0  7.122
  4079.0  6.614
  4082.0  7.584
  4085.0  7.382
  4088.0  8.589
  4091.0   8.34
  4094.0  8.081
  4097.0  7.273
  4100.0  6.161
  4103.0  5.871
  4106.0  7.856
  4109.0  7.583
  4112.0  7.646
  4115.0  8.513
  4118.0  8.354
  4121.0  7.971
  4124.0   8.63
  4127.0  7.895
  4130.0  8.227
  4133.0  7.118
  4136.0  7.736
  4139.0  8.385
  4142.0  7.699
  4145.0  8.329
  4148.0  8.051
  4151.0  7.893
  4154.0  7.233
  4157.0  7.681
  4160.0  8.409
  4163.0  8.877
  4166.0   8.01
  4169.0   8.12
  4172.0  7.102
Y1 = 0.30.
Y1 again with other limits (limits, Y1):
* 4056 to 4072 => 0.50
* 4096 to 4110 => 0.50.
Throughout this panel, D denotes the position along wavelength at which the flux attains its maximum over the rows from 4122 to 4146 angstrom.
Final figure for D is 4124.0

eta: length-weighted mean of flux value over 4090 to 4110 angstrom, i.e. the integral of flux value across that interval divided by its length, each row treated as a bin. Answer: 7.3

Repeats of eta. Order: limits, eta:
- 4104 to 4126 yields 8.0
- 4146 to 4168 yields 8.0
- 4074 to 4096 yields 7.7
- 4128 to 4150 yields 7.9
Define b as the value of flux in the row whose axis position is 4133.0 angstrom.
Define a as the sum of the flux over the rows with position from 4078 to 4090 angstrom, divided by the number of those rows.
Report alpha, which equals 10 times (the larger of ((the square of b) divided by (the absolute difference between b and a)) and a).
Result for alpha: 1194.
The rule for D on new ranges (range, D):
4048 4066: 4049.0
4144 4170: 4163.0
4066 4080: 4073.0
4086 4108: 4088.0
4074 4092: 4088.0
